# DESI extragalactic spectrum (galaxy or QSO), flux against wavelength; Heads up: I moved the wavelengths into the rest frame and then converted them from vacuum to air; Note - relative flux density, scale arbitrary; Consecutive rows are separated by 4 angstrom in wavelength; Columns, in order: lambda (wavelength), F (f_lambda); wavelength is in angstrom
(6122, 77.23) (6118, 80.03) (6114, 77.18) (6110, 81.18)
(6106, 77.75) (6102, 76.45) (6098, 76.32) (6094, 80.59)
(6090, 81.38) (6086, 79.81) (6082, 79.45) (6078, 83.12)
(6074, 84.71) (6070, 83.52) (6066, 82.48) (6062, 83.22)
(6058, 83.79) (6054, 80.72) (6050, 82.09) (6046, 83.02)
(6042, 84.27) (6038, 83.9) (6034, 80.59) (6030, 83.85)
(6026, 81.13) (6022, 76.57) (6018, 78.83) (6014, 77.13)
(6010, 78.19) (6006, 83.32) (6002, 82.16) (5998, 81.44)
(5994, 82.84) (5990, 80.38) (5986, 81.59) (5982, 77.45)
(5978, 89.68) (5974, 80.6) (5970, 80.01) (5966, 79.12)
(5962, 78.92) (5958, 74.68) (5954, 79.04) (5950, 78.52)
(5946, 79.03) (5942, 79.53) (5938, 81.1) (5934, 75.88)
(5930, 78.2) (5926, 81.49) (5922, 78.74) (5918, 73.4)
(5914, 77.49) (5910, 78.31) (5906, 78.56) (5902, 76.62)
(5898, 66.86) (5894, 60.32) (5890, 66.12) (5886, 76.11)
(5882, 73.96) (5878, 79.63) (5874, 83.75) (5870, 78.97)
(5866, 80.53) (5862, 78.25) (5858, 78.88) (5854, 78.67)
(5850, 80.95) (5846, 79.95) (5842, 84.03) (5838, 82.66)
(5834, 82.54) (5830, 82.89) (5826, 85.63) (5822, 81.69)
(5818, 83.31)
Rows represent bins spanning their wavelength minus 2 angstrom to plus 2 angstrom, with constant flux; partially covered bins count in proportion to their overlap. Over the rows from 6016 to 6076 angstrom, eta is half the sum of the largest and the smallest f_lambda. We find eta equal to 80.6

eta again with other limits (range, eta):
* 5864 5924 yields 72.0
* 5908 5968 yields 77.4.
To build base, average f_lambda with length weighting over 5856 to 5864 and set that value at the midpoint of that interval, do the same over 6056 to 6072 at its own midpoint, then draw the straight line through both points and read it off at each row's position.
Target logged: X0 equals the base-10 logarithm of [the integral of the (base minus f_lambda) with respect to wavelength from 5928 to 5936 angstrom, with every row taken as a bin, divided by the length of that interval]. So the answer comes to 0.5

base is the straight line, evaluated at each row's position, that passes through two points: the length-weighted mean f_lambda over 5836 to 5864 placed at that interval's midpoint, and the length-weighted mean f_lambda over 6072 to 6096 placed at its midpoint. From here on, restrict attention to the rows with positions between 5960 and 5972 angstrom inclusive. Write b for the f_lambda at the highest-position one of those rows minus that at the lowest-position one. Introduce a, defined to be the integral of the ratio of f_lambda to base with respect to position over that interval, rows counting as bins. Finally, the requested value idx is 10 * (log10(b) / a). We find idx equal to 0.0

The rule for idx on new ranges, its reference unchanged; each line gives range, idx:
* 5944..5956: -1.7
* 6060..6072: -0.4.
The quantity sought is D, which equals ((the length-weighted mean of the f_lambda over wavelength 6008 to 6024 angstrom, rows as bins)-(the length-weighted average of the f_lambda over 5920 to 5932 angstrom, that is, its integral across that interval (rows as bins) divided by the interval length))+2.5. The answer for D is 1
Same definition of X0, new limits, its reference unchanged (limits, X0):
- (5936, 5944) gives -1.1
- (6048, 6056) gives 0.2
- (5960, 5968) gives 0.3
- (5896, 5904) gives 0.9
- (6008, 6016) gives 0.6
